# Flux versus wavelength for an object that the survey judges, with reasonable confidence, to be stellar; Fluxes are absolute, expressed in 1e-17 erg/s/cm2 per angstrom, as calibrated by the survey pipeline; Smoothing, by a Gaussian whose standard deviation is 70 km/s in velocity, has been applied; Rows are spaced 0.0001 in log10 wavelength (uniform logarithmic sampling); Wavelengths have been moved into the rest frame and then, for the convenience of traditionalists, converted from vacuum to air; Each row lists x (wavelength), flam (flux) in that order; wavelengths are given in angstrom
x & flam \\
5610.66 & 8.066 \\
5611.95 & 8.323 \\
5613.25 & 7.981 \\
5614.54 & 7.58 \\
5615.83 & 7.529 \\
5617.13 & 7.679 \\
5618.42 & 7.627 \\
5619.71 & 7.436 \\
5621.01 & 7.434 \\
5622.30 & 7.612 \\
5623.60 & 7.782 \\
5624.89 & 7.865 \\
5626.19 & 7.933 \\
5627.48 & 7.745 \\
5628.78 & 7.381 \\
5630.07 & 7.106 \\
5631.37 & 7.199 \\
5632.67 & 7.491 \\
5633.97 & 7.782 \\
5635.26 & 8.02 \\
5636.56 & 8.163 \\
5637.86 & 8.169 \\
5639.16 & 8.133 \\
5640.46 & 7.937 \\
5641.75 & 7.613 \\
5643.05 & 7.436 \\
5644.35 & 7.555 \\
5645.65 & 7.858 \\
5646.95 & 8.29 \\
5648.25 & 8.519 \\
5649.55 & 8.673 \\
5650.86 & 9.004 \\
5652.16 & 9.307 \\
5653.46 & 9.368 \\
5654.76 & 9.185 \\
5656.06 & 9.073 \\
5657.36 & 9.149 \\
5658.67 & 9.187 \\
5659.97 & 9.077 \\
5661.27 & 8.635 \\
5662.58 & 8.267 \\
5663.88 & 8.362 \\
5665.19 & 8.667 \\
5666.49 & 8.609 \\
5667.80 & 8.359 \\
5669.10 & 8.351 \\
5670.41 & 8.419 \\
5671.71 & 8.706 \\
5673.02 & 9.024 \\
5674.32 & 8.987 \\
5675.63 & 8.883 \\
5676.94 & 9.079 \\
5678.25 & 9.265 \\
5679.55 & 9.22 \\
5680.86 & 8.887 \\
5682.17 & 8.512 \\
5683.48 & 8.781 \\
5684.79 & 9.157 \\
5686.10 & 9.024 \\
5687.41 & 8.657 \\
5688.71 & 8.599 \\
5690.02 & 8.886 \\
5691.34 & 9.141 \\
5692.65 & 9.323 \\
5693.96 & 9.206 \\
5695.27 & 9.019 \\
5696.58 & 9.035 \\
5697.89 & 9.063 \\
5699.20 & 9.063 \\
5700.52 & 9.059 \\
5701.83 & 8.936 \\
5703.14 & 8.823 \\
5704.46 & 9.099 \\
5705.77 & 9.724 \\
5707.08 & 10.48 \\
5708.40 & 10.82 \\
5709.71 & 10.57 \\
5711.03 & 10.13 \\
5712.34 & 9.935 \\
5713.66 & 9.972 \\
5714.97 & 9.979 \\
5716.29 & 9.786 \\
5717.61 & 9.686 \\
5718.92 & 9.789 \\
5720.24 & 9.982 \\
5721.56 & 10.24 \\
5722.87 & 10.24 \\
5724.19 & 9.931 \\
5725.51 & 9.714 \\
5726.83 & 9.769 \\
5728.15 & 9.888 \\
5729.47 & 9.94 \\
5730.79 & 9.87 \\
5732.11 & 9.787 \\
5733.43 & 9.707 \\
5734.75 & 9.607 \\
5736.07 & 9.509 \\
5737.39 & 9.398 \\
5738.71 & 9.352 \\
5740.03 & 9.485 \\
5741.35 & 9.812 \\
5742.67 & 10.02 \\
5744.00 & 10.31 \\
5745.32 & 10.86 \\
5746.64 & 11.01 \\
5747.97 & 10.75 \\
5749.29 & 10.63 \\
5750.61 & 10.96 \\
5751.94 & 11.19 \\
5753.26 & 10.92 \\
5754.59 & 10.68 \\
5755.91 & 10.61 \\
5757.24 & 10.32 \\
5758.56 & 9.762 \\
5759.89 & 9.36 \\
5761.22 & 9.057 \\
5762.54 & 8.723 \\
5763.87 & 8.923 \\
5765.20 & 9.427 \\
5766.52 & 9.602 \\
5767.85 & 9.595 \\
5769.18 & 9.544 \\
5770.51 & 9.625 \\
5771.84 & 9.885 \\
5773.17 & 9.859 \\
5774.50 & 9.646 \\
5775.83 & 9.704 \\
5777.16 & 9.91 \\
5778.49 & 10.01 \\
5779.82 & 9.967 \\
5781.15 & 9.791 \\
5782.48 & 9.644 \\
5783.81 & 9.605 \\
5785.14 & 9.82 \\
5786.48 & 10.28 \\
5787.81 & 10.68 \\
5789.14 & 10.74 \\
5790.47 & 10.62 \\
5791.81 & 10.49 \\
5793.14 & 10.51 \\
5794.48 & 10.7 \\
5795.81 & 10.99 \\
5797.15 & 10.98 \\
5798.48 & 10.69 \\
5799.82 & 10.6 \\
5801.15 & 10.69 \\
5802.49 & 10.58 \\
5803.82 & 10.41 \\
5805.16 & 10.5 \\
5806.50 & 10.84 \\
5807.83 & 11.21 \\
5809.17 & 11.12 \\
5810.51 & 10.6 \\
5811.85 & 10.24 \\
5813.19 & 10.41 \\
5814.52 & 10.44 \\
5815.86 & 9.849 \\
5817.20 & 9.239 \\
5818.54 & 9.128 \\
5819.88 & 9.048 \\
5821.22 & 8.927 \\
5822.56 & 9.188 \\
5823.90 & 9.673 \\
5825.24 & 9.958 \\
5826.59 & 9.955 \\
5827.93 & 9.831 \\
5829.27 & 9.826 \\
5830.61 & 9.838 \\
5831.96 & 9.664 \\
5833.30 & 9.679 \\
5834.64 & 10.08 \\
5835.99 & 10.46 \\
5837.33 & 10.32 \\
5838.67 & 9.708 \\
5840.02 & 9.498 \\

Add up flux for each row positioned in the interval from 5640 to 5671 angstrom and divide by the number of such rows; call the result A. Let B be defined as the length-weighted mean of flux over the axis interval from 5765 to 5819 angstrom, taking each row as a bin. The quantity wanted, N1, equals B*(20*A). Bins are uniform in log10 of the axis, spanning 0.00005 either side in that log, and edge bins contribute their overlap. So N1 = 1744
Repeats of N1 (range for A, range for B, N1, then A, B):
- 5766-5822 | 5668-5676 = 1770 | 10.2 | 8.7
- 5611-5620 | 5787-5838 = 1583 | 7.7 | 10.2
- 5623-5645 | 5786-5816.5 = 1641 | 7.7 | 10.6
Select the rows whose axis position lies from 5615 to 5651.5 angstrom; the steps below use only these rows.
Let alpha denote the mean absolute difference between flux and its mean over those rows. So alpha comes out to 0.34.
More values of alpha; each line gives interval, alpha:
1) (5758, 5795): 0.40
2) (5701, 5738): 0.31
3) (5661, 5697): 0.27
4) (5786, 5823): 0.49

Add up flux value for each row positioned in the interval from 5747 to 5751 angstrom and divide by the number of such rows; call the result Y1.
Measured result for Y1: 10.8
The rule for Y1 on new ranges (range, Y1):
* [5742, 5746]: 10.4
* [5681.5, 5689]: 8.8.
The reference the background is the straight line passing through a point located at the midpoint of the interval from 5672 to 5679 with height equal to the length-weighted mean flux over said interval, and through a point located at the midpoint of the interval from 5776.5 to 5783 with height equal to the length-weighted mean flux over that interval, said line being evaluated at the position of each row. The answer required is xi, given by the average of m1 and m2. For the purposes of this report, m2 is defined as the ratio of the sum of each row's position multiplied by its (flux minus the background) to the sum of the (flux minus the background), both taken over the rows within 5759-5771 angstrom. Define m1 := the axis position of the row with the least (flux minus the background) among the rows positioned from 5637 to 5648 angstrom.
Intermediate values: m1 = 5643.05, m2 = 5763.8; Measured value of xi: 5703.4 angstrom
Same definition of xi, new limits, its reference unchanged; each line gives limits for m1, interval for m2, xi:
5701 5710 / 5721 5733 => 5714.5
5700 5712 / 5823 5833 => 5765.7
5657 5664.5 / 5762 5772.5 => 5713.6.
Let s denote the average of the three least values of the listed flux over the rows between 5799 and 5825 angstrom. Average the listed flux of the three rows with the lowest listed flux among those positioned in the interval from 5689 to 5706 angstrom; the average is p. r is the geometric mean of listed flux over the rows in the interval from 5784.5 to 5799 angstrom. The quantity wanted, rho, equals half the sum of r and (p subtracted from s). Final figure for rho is 5.4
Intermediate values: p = 8.9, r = 10.6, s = 9.0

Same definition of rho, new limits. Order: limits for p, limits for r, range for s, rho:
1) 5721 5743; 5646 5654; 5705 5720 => 4.6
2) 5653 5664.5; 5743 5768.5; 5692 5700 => 5.4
